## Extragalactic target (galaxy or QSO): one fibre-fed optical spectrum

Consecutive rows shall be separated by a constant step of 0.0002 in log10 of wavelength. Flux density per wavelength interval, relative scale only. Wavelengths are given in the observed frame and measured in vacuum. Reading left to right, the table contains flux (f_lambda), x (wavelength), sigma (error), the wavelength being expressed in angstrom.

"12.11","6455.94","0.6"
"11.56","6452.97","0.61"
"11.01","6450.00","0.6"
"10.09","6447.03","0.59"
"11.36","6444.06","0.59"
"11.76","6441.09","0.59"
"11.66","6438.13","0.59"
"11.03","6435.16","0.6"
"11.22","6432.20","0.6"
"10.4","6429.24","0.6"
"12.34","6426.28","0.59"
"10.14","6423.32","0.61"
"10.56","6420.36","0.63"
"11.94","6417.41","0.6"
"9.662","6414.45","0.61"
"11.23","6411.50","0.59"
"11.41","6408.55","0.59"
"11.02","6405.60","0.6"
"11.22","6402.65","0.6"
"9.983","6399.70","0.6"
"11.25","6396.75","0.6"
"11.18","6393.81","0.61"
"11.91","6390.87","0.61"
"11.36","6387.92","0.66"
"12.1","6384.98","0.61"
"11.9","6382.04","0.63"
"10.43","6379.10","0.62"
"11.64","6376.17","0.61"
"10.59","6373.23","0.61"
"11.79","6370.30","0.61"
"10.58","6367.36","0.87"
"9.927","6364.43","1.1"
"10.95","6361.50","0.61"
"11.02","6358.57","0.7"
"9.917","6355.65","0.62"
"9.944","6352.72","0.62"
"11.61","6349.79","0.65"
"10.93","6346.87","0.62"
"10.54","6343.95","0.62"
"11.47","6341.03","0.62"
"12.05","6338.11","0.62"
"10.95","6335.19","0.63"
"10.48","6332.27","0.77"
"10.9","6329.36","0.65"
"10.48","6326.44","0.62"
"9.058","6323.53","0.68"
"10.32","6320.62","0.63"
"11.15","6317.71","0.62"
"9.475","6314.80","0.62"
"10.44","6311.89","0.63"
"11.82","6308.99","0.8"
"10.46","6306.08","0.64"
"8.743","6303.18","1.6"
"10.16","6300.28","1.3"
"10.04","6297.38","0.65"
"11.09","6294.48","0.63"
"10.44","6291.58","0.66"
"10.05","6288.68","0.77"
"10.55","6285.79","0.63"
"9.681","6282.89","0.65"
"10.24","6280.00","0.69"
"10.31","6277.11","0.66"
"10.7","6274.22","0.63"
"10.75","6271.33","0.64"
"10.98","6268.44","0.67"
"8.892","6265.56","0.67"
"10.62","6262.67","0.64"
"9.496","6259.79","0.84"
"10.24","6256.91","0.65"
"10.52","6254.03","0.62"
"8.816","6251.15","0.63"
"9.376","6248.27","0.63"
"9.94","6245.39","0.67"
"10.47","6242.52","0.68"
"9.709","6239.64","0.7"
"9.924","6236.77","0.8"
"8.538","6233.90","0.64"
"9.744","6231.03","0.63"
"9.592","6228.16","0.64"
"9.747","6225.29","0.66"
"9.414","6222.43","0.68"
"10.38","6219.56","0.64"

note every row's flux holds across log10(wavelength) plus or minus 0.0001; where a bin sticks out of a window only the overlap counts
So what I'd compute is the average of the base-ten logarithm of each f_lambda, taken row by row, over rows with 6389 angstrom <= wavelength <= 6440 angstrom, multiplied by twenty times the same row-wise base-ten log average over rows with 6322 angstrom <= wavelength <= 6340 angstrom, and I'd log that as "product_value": 21.4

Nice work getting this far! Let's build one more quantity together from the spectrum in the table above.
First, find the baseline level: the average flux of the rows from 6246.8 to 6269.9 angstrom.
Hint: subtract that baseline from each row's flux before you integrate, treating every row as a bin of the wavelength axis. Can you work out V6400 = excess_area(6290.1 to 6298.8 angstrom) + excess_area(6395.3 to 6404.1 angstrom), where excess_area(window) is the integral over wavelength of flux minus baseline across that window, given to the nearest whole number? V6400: 14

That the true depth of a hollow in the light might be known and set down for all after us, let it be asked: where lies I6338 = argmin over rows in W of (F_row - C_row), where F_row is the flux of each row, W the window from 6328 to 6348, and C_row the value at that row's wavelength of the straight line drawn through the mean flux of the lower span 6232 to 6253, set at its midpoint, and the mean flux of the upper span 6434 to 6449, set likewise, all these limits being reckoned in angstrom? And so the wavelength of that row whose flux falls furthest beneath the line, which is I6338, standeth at 6343.95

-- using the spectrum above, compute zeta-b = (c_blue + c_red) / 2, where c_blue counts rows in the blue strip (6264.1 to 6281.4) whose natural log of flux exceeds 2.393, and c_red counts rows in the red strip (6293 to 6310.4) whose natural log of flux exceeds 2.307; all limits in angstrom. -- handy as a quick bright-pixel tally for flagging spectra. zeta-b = 2.5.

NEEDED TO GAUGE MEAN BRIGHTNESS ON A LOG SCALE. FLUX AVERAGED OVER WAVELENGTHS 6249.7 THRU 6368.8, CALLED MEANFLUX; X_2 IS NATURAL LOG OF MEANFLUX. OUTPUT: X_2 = 2.34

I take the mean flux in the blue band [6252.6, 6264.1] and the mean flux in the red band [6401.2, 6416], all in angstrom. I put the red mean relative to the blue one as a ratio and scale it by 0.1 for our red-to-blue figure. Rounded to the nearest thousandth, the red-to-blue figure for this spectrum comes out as 0.107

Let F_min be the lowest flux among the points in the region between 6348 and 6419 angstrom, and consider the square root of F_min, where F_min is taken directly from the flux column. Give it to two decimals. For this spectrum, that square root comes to 3.11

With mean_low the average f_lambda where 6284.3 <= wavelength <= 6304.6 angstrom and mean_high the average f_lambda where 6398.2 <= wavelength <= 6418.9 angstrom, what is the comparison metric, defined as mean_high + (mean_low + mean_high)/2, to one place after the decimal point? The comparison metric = 21.5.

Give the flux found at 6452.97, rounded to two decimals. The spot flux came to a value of 11.56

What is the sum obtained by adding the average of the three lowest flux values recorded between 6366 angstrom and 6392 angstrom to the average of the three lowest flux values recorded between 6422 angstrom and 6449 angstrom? 20.7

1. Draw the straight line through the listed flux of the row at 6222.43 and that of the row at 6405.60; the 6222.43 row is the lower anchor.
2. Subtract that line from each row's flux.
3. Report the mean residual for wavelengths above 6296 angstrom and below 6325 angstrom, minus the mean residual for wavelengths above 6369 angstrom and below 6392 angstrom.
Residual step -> -0.68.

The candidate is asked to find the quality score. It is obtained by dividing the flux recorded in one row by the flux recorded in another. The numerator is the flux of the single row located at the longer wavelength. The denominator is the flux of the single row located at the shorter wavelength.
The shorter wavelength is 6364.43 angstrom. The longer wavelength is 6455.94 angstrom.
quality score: 1.22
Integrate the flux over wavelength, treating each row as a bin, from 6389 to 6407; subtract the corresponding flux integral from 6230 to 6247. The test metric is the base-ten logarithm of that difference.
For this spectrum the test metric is 1.5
